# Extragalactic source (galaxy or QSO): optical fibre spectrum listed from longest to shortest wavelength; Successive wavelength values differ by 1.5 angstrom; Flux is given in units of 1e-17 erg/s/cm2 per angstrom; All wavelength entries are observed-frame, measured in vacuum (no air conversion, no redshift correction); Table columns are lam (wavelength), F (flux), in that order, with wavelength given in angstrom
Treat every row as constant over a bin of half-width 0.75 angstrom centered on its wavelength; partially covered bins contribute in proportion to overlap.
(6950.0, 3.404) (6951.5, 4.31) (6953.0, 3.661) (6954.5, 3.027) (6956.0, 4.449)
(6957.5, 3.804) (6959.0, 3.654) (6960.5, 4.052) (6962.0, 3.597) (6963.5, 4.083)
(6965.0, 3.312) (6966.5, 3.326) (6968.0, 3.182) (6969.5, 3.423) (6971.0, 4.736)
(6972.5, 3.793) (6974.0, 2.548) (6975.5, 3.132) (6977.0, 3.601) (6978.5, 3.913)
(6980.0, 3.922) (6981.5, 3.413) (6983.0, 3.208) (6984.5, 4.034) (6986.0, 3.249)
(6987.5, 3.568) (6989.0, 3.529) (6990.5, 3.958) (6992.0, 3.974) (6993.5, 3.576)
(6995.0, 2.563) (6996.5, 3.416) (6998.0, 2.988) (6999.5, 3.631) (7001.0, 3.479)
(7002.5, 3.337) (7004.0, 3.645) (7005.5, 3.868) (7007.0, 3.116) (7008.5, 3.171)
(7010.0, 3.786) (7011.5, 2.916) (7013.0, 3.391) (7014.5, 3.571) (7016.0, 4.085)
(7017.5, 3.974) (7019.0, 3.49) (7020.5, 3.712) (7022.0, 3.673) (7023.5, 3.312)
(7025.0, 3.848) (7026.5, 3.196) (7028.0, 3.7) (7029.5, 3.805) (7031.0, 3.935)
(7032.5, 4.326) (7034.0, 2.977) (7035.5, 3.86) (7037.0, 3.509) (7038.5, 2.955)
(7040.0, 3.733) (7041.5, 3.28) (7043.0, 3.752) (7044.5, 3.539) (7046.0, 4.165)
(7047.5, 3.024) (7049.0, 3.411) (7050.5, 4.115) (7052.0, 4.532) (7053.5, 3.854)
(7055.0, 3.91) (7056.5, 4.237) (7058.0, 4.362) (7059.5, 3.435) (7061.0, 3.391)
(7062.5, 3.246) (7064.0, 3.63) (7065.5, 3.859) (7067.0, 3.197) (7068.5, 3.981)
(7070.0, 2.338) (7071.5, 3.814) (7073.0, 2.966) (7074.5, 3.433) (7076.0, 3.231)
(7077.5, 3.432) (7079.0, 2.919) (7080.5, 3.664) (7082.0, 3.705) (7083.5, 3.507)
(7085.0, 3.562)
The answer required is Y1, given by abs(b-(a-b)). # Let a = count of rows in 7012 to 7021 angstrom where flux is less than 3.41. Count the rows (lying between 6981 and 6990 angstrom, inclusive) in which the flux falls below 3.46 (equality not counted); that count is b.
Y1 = 5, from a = 1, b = 3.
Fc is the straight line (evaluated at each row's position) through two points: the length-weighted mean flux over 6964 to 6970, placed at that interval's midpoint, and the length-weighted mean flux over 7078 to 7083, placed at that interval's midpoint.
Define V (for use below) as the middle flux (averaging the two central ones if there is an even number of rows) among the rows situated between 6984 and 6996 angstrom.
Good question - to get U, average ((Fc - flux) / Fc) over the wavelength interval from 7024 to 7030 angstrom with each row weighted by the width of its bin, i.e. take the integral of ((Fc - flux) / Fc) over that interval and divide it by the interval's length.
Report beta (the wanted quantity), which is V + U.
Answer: 3.50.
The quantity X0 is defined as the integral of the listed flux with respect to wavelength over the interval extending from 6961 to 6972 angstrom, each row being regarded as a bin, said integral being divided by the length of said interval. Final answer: 3.68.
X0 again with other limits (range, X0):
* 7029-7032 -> 3.91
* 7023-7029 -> 3.53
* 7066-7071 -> 3.24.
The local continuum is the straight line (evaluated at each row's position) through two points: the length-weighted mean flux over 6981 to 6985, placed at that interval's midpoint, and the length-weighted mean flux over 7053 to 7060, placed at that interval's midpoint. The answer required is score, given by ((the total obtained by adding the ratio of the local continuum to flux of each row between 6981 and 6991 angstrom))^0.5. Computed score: 2.6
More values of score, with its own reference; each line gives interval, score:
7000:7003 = 1.5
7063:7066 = 1.5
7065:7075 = 3.0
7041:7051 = 2.8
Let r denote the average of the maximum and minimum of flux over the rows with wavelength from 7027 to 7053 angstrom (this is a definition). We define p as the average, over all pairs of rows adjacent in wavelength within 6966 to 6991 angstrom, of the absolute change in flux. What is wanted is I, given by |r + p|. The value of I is 4.27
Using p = 0.52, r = 3.74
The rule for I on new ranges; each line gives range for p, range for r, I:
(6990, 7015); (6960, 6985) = 4.09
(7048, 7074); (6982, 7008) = 3.89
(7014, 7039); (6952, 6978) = 4.09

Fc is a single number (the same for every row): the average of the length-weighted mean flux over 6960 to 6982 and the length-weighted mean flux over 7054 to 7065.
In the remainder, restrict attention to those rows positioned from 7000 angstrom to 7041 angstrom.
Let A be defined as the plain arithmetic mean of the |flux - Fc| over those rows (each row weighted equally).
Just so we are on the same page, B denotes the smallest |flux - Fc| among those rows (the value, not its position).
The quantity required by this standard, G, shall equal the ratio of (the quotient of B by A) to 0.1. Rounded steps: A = 0.29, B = 0.00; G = 0.0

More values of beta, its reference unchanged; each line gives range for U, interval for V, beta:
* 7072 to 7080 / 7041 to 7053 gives 3.70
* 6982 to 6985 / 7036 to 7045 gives 3.46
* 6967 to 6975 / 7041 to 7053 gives 3.59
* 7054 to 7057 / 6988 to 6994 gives 3.58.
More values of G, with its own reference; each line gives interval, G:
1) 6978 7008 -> 0.9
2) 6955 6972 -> 0.5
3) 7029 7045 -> 1.9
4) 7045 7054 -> 3.7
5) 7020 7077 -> 0.0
